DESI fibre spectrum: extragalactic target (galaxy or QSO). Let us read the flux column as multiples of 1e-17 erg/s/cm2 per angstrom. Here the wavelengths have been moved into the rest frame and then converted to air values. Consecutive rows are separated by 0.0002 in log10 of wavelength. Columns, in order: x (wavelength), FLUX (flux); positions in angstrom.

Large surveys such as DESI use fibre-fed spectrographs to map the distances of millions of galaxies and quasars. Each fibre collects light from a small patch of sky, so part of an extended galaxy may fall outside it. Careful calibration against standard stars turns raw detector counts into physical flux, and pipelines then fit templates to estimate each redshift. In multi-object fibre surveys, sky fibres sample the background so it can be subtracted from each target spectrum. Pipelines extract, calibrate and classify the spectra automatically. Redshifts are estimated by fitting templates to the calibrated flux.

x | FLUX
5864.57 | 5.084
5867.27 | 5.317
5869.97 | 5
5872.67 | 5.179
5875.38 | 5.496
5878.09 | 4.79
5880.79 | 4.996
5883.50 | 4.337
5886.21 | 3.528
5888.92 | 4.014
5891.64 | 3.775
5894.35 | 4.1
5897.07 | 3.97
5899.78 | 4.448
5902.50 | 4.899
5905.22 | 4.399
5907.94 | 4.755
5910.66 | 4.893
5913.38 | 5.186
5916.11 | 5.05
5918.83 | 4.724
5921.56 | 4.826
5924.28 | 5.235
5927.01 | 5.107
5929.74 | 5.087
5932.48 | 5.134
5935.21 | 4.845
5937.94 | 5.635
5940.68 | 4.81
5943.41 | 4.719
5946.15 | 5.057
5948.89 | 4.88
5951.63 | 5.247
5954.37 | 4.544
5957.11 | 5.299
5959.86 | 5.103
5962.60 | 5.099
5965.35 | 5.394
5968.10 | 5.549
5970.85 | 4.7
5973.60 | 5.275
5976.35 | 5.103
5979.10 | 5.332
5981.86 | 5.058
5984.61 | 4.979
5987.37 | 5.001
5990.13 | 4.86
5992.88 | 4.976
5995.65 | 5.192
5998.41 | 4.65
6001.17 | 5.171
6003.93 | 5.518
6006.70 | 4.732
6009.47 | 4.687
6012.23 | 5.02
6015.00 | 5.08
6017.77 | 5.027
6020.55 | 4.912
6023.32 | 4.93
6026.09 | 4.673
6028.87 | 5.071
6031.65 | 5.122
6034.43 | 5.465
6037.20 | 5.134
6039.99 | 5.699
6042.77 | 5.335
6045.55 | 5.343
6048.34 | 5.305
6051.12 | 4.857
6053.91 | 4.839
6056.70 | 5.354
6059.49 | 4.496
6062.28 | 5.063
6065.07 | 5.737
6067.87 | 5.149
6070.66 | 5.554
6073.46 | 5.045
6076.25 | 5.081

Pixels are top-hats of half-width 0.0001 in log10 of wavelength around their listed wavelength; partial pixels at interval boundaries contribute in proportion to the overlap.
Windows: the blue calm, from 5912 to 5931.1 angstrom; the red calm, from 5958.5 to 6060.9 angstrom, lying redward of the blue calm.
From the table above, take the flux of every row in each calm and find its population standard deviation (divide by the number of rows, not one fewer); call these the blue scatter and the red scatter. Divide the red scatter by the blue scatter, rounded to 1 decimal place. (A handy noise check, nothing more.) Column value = 1.6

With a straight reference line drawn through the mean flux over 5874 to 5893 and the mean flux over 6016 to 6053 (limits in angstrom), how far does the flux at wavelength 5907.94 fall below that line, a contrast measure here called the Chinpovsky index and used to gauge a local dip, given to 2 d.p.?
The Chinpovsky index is -0.22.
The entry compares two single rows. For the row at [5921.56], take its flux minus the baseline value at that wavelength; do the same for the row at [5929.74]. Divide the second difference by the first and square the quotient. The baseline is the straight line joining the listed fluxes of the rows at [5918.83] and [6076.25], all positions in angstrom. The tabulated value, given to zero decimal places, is 12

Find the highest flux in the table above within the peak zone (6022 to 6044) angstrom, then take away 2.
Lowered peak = 3.7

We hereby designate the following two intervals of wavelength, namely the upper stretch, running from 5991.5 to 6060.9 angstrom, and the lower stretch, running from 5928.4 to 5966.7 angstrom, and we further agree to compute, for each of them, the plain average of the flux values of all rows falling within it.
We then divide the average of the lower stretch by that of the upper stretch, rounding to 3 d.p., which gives 0.999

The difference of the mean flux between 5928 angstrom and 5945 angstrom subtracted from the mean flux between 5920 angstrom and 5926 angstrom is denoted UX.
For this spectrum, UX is -0.01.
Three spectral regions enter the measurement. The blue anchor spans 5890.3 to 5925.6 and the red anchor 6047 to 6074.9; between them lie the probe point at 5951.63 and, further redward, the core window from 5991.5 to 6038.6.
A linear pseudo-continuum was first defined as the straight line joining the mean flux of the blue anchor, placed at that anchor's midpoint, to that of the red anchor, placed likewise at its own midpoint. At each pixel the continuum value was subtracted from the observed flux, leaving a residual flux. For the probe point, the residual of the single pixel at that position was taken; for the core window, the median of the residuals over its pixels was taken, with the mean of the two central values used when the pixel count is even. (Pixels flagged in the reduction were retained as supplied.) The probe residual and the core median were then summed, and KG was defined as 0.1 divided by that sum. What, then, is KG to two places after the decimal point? 0.20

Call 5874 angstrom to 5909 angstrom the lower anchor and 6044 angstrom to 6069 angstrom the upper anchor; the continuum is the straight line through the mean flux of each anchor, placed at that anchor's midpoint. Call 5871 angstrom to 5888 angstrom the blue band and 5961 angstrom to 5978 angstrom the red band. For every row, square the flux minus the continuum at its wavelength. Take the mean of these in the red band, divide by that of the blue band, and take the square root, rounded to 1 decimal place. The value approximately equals 0.7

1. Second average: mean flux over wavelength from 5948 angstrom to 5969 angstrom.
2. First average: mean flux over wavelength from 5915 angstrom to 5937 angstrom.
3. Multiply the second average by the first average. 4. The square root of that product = 5.07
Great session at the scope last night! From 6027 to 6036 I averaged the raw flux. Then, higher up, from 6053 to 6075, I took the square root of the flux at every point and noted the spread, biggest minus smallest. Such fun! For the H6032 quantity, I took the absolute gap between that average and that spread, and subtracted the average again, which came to -0.275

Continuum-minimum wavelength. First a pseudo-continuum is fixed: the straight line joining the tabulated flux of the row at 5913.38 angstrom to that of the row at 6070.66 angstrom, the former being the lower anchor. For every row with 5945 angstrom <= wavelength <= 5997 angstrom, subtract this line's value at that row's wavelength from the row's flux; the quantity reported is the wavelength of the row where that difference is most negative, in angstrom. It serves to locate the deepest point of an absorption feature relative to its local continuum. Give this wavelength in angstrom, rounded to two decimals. 5954.37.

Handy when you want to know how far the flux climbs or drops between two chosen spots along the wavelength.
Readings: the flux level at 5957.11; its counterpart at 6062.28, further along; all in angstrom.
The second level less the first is -0.2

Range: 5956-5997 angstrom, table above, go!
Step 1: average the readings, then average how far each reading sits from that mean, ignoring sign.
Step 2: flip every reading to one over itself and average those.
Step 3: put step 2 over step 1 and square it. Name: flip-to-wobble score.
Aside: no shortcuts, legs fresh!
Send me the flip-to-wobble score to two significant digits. 1.3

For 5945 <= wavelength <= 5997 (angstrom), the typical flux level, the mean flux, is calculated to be 5.09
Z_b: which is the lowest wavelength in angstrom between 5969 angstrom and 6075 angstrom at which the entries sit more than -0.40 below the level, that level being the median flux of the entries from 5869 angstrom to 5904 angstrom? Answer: 5970.85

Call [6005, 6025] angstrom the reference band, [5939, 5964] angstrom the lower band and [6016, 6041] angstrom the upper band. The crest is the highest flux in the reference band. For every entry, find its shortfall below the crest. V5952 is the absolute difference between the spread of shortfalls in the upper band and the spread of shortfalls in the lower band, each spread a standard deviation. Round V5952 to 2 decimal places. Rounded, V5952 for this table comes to 0.05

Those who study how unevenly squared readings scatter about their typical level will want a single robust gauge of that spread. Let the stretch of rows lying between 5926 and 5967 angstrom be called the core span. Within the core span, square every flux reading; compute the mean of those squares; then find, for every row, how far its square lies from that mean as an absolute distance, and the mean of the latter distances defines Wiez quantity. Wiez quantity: 2.1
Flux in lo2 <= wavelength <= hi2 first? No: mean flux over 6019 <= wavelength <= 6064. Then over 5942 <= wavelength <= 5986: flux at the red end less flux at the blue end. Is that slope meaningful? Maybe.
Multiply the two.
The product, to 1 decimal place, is 1.3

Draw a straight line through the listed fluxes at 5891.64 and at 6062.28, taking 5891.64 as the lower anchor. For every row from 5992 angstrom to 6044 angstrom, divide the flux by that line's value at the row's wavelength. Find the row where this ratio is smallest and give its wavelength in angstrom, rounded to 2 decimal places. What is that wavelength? 6026.09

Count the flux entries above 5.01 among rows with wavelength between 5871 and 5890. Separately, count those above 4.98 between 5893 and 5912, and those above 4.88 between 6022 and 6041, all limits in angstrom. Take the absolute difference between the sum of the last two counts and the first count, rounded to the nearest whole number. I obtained 4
